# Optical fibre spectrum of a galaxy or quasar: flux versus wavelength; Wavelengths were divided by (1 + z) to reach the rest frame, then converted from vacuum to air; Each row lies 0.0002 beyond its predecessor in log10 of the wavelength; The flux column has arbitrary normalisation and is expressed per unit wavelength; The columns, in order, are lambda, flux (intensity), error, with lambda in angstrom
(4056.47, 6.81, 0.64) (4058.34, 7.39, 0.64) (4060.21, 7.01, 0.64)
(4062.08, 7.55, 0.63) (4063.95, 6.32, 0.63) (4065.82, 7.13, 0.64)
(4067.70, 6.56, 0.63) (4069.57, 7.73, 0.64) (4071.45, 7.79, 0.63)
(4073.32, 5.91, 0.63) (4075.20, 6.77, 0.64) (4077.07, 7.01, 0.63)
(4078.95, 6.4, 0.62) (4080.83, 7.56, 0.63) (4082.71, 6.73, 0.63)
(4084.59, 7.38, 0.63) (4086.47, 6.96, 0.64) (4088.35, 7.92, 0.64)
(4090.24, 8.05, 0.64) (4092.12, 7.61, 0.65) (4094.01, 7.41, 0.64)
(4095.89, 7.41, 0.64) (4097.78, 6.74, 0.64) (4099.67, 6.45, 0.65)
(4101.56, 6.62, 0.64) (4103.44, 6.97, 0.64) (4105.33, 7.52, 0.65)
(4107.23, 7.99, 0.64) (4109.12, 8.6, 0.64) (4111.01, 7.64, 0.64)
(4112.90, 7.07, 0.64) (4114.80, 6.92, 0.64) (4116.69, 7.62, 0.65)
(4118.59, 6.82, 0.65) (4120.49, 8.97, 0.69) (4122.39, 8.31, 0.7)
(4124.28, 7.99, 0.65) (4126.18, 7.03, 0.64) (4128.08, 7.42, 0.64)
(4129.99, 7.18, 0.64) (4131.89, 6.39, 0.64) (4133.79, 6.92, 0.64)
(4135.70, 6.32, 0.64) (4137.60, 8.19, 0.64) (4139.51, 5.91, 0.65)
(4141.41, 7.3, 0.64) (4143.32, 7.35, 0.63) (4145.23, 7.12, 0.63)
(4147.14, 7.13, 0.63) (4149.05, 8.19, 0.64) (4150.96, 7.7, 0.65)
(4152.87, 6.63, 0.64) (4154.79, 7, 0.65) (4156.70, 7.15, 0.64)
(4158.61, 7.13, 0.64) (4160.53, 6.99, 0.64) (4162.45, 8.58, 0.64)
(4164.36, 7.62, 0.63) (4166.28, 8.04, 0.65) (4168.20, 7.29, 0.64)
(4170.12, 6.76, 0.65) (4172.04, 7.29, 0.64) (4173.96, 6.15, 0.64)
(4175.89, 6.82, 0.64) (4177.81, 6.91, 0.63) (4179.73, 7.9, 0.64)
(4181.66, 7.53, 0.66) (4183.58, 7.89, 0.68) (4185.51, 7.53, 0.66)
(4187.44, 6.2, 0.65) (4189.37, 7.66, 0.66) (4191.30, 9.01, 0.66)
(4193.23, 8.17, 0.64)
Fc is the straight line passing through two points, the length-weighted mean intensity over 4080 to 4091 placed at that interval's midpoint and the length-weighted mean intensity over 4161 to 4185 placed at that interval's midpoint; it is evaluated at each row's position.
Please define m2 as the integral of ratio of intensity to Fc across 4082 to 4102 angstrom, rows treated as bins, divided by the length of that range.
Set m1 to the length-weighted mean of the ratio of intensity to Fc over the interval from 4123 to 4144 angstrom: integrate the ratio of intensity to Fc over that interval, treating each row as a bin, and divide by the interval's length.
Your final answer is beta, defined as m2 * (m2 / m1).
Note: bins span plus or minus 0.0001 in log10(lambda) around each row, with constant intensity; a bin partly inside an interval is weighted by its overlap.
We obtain 0.99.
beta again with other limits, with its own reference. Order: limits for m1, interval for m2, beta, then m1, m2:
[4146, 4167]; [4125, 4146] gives 0.89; 1.01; 0.948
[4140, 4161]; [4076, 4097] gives 0.99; 0.98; 0.985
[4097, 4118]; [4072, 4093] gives 0.94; 0.98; 0.961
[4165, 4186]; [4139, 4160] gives 0.95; 0.99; 0.969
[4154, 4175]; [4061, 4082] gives 0.90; 0.98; 0.939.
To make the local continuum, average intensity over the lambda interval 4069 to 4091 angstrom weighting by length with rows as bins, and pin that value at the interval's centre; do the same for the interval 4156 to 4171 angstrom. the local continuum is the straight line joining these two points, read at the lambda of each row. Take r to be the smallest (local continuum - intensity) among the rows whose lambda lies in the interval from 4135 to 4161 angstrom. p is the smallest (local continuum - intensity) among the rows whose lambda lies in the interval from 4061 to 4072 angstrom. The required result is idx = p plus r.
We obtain -1.48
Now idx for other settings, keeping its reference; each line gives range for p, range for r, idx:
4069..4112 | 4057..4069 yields -1.78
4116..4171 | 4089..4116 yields -3.00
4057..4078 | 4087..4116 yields -1.98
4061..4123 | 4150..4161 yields -1.95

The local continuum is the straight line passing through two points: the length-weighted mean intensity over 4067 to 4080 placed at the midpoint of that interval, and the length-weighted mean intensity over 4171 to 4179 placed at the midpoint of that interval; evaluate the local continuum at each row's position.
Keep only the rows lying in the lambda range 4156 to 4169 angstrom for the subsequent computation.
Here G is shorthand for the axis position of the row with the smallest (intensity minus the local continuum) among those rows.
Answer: 4160.53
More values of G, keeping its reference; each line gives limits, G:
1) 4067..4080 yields 4073.32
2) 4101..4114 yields 4101.56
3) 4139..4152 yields 4139.51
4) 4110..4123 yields 4118.59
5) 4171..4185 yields 4173.96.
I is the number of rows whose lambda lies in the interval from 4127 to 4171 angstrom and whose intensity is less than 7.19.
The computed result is 13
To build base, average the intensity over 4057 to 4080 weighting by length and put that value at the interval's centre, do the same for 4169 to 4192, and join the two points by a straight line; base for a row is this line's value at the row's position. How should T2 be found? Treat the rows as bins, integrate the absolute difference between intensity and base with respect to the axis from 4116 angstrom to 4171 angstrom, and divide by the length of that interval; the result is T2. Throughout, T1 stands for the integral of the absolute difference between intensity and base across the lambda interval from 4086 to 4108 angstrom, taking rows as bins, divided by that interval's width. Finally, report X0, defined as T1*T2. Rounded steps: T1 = 0.52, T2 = 0.531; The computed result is 0.27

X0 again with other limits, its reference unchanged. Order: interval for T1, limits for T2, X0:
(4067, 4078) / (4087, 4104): 0.29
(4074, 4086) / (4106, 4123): 0.26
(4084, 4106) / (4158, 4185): 0.23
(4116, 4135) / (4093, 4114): 0.32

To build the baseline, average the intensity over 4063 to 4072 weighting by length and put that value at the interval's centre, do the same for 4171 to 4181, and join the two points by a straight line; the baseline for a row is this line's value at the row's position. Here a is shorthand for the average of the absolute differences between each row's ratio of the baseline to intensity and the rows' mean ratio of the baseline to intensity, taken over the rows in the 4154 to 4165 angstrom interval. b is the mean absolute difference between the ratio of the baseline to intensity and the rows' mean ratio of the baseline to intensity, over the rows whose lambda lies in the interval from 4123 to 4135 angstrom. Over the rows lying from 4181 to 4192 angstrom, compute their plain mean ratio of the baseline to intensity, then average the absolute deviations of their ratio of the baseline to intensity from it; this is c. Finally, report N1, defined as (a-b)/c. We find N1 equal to 0.05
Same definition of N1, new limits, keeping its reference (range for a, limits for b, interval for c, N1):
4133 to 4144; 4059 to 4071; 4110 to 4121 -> 0.43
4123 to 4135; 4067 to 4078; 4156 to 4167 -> -0.49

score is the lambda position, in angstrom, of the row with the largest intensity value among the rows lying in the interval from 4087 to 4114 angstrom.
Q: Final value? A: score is 4109.12 angstrom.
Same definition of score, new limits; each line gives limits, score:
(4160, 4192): 4191.30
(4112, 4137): 4120.49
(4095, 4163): 4120.49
